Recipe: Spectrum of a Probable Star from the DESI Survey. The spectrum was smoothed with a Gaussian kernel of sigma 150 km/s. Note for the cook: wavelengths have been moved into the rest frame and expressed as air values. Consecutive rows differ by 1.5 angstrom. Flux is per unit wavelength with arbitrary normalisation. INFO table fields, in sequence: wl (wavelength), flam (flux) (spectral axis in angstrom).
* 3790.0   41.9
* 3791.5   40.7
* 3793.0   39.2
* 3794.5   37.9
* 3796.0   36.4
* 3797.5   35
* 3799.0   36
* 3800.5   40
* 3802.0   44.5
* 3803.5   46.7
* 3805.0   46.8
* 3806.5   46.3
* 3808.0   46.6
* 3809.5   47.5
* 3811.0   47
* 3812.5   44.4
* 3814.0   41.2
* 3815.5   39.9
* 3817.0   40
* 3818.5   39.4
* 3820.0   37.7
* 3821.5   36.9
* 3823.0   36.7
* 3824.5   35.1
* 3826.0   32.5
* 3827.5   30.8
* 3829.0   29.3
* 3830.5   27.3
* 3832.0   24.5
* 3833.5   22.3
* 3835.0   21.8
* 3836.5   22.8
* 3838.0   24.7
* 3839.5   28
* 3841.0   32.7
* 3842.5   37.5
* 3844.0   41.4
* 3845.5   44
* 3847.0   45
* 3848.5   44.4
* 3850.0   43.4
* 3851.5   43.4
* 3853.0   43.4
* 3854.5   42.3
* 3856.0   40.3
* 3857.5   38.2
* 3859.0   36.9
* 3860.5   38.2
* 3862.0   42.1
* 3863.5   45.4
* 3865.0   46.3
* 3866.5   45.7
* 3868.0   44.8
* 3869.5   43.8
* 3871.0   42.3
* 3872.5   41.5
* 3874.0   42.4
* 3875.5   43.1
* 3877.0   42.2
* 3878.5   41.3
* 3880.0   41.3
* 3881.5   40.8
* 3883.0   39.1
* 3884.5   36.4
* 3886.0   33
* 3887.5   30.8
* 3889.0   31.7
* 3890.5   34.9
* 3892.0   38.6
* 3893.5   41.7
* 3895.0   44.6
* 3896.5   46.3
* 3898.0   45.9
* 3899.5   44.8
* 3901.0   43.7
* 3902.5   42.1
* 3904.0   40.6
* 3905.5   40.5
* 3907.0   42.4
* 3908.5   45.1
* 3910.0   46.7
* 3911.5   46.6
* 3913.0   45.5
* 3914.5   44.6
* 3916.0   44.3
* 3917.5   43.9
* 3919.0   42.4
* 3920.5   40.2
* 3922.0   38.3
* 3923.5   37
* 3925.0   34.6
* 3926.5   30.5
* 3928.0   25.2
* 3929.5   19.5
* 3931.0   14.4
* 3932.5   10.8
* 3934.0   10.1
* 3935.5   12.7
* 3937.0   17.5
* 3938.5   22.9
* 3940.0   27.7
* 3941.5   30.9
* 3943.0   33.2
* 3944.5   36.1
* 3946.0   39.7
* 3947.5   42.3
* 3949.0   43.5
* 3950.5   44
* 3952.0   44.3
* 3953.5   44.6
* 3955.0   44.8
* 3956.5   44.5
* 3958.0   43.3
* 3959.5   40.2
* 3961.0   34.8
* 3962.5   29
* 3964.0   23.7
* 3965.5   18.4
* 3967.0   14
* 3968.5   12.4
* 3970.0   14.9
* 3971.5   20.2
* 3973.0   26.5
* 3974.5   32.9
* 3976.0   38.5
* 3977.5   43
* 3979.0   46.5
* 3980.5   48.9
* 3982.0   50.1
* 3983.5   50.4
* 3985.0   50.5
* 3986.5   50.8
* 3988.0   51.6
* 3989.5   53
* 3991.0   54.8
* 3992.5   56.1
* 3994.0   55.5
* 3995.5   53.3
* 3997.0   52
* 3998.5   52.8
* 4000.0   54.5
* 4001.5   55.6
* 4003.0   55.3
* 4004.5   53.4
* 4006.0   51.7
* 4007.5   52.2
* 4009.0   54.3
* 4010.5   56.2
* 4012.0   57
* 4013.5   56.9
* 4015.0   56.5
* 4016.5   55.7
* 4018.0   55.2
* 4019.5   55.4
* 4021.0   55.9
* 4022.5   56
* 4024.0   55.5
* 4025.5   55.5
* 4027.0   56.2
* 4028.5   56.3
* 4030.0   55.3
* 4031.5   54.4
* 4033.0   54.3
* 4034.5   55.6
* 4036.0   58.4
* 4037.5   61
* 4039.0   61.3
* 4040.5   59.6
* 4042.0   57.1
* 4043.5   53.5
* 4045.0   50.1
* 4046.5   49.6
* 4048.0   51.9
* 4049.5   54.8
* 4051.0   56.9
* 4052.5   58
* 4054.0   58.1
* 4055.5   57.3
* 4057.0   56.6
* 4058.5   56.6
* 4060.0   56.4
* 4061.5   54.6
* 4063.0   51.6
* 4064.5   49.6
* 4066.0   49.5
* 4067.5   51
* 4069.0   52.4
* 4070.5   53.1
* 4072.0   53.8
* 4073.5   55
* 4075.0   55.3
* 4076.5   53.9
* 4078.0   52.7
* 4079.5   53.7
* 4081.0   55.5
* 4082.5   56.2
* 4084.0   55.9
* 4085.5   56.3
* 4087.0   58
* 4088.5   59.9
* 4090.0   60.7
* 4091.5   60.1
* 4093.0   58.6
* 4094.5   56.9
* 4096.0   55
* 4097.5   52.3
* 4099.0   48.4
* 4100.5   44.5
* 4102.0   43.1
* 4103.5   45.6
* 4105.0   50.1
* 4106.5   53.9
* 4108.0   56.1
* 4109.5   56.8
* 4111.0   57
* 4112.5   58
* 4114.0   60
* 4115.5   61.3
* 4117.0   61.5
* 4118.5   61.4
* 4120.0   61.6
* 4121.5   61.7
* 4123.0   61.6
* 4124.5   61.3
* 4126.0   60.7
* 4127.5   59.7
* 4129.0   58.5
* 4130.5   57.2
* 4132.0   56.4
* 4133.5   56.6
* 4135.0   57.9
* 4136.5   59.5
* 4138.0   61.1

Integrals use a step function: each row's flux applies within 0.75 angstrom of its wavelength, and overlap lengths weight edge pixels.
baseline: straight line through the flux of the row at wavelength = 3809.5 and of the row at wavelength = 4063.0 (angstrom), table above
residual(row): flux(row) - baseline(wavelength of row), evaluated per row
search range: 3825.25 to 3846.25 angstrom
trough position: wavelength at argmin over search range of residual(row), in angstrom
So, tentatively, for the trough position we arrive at 3835.0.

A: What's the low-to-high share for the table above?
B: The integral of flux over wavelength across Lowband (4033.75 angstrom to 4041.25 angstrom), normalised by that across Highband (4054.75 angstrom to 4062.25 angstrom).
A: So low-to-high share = 1.05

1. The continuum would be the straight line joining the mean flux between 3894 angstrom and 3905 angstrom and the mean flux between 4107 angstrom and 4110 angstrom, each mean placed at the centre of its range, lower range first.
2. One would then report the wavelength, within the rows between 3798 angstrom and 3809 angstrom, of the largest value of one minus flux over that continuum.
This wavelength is 3799.0 angstrom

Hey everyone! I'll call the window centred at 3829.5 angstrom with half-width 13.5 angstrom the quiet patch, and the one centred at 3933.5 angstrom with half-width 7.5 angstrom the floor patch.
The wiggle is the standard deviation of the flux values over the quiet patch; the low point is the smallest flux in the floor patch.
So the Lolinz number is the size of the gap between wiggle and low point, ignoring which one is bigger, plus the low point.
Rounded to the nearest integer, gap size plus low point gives 14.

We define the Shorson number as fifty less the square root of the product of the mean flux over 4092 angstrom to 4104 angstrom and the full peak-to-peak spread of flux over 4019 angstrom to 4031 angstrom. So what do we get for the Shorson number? 42.9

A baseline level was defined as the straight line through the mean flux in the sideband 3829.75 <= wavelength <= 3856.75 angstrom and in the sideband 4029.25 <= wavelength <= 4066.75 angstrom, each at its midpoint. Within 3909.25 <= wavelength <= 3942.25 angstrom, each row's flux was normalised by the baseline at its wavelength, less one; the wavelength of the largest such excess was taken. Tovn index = 3910.0 angstrom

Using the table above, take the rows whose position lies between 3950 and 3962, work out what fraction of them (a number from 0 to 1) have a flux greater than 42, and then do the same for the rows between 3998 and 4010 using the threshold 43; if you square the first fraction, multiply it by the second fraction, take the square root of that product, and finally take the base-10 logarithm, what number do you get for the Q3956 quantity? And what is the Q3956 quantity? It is -0.12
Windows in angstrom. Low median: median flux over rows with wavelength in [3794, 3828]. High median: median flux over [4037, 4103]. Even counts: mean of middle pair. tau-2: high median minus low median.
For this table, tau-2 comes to 15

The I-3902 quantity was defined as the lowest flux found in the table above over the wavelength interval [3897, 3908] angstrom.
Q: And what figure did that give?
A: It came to 40.5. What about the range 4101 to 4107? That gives 43.1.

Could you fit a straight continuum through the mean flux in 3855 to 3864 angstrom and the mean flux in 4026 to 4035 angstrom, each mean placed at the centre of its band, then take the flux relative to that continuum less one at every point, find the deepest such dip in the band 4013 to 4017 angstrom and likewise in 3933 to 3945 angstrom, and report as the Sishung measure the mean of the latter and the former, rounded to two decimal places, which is -0.38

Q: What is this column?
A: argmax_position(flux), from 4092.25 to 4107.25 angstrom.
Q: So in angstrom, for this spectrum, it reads 4093.0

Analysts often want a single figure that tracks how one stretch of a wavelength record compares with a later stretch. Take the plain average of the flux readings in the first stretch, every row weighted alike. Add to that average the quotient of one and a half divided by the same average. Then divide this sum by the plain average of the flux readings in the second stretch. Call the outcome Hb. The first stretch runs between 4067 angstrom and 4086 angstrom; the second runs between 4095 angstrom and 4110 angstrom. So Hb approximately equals 1.1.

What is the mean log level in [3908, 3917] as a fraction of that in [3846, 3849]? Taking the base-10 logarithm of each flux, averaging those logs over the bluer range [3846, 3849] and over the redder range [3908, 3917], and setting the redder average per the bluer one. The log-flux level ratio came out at 1.00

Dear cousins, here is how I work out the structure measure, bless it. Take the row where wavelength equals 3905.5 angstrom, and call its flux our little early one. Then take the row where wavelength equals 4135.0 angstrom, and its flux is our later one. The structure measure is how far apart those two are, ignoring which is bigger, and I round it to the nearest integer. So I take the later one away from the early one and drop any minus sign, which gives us 17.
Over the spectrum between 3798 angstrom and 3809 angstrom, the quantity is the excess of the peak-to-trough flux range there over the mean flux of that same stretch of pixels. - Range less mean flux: -33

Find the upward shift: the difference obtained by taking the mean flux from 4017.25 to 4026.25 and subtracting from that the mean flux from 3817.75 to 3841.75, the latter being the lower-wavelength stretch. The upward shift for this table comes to 25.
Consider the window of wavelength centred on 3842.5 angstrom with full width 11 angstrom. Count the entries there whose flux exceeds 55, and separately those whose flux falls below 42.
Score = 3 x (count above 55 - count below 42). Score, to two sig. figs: -15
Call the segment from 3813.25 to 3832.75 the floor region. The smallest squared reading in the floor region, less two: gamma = 598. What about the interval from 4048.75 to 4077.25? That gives 2448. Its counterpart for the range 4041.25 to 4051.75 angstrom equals 2458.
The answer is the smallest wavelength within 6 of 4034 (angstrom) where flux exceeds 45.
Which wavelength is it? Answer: 4028.5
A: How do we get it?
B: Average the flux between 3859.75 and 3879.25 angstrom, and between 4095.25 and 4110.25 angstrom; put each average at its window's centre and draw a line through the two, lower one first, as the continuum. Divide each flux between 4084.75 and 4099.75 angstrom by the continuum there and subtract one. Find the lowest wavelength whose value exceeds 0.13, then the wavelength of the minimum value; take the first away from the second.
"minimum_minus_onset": 12.0 angstrom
